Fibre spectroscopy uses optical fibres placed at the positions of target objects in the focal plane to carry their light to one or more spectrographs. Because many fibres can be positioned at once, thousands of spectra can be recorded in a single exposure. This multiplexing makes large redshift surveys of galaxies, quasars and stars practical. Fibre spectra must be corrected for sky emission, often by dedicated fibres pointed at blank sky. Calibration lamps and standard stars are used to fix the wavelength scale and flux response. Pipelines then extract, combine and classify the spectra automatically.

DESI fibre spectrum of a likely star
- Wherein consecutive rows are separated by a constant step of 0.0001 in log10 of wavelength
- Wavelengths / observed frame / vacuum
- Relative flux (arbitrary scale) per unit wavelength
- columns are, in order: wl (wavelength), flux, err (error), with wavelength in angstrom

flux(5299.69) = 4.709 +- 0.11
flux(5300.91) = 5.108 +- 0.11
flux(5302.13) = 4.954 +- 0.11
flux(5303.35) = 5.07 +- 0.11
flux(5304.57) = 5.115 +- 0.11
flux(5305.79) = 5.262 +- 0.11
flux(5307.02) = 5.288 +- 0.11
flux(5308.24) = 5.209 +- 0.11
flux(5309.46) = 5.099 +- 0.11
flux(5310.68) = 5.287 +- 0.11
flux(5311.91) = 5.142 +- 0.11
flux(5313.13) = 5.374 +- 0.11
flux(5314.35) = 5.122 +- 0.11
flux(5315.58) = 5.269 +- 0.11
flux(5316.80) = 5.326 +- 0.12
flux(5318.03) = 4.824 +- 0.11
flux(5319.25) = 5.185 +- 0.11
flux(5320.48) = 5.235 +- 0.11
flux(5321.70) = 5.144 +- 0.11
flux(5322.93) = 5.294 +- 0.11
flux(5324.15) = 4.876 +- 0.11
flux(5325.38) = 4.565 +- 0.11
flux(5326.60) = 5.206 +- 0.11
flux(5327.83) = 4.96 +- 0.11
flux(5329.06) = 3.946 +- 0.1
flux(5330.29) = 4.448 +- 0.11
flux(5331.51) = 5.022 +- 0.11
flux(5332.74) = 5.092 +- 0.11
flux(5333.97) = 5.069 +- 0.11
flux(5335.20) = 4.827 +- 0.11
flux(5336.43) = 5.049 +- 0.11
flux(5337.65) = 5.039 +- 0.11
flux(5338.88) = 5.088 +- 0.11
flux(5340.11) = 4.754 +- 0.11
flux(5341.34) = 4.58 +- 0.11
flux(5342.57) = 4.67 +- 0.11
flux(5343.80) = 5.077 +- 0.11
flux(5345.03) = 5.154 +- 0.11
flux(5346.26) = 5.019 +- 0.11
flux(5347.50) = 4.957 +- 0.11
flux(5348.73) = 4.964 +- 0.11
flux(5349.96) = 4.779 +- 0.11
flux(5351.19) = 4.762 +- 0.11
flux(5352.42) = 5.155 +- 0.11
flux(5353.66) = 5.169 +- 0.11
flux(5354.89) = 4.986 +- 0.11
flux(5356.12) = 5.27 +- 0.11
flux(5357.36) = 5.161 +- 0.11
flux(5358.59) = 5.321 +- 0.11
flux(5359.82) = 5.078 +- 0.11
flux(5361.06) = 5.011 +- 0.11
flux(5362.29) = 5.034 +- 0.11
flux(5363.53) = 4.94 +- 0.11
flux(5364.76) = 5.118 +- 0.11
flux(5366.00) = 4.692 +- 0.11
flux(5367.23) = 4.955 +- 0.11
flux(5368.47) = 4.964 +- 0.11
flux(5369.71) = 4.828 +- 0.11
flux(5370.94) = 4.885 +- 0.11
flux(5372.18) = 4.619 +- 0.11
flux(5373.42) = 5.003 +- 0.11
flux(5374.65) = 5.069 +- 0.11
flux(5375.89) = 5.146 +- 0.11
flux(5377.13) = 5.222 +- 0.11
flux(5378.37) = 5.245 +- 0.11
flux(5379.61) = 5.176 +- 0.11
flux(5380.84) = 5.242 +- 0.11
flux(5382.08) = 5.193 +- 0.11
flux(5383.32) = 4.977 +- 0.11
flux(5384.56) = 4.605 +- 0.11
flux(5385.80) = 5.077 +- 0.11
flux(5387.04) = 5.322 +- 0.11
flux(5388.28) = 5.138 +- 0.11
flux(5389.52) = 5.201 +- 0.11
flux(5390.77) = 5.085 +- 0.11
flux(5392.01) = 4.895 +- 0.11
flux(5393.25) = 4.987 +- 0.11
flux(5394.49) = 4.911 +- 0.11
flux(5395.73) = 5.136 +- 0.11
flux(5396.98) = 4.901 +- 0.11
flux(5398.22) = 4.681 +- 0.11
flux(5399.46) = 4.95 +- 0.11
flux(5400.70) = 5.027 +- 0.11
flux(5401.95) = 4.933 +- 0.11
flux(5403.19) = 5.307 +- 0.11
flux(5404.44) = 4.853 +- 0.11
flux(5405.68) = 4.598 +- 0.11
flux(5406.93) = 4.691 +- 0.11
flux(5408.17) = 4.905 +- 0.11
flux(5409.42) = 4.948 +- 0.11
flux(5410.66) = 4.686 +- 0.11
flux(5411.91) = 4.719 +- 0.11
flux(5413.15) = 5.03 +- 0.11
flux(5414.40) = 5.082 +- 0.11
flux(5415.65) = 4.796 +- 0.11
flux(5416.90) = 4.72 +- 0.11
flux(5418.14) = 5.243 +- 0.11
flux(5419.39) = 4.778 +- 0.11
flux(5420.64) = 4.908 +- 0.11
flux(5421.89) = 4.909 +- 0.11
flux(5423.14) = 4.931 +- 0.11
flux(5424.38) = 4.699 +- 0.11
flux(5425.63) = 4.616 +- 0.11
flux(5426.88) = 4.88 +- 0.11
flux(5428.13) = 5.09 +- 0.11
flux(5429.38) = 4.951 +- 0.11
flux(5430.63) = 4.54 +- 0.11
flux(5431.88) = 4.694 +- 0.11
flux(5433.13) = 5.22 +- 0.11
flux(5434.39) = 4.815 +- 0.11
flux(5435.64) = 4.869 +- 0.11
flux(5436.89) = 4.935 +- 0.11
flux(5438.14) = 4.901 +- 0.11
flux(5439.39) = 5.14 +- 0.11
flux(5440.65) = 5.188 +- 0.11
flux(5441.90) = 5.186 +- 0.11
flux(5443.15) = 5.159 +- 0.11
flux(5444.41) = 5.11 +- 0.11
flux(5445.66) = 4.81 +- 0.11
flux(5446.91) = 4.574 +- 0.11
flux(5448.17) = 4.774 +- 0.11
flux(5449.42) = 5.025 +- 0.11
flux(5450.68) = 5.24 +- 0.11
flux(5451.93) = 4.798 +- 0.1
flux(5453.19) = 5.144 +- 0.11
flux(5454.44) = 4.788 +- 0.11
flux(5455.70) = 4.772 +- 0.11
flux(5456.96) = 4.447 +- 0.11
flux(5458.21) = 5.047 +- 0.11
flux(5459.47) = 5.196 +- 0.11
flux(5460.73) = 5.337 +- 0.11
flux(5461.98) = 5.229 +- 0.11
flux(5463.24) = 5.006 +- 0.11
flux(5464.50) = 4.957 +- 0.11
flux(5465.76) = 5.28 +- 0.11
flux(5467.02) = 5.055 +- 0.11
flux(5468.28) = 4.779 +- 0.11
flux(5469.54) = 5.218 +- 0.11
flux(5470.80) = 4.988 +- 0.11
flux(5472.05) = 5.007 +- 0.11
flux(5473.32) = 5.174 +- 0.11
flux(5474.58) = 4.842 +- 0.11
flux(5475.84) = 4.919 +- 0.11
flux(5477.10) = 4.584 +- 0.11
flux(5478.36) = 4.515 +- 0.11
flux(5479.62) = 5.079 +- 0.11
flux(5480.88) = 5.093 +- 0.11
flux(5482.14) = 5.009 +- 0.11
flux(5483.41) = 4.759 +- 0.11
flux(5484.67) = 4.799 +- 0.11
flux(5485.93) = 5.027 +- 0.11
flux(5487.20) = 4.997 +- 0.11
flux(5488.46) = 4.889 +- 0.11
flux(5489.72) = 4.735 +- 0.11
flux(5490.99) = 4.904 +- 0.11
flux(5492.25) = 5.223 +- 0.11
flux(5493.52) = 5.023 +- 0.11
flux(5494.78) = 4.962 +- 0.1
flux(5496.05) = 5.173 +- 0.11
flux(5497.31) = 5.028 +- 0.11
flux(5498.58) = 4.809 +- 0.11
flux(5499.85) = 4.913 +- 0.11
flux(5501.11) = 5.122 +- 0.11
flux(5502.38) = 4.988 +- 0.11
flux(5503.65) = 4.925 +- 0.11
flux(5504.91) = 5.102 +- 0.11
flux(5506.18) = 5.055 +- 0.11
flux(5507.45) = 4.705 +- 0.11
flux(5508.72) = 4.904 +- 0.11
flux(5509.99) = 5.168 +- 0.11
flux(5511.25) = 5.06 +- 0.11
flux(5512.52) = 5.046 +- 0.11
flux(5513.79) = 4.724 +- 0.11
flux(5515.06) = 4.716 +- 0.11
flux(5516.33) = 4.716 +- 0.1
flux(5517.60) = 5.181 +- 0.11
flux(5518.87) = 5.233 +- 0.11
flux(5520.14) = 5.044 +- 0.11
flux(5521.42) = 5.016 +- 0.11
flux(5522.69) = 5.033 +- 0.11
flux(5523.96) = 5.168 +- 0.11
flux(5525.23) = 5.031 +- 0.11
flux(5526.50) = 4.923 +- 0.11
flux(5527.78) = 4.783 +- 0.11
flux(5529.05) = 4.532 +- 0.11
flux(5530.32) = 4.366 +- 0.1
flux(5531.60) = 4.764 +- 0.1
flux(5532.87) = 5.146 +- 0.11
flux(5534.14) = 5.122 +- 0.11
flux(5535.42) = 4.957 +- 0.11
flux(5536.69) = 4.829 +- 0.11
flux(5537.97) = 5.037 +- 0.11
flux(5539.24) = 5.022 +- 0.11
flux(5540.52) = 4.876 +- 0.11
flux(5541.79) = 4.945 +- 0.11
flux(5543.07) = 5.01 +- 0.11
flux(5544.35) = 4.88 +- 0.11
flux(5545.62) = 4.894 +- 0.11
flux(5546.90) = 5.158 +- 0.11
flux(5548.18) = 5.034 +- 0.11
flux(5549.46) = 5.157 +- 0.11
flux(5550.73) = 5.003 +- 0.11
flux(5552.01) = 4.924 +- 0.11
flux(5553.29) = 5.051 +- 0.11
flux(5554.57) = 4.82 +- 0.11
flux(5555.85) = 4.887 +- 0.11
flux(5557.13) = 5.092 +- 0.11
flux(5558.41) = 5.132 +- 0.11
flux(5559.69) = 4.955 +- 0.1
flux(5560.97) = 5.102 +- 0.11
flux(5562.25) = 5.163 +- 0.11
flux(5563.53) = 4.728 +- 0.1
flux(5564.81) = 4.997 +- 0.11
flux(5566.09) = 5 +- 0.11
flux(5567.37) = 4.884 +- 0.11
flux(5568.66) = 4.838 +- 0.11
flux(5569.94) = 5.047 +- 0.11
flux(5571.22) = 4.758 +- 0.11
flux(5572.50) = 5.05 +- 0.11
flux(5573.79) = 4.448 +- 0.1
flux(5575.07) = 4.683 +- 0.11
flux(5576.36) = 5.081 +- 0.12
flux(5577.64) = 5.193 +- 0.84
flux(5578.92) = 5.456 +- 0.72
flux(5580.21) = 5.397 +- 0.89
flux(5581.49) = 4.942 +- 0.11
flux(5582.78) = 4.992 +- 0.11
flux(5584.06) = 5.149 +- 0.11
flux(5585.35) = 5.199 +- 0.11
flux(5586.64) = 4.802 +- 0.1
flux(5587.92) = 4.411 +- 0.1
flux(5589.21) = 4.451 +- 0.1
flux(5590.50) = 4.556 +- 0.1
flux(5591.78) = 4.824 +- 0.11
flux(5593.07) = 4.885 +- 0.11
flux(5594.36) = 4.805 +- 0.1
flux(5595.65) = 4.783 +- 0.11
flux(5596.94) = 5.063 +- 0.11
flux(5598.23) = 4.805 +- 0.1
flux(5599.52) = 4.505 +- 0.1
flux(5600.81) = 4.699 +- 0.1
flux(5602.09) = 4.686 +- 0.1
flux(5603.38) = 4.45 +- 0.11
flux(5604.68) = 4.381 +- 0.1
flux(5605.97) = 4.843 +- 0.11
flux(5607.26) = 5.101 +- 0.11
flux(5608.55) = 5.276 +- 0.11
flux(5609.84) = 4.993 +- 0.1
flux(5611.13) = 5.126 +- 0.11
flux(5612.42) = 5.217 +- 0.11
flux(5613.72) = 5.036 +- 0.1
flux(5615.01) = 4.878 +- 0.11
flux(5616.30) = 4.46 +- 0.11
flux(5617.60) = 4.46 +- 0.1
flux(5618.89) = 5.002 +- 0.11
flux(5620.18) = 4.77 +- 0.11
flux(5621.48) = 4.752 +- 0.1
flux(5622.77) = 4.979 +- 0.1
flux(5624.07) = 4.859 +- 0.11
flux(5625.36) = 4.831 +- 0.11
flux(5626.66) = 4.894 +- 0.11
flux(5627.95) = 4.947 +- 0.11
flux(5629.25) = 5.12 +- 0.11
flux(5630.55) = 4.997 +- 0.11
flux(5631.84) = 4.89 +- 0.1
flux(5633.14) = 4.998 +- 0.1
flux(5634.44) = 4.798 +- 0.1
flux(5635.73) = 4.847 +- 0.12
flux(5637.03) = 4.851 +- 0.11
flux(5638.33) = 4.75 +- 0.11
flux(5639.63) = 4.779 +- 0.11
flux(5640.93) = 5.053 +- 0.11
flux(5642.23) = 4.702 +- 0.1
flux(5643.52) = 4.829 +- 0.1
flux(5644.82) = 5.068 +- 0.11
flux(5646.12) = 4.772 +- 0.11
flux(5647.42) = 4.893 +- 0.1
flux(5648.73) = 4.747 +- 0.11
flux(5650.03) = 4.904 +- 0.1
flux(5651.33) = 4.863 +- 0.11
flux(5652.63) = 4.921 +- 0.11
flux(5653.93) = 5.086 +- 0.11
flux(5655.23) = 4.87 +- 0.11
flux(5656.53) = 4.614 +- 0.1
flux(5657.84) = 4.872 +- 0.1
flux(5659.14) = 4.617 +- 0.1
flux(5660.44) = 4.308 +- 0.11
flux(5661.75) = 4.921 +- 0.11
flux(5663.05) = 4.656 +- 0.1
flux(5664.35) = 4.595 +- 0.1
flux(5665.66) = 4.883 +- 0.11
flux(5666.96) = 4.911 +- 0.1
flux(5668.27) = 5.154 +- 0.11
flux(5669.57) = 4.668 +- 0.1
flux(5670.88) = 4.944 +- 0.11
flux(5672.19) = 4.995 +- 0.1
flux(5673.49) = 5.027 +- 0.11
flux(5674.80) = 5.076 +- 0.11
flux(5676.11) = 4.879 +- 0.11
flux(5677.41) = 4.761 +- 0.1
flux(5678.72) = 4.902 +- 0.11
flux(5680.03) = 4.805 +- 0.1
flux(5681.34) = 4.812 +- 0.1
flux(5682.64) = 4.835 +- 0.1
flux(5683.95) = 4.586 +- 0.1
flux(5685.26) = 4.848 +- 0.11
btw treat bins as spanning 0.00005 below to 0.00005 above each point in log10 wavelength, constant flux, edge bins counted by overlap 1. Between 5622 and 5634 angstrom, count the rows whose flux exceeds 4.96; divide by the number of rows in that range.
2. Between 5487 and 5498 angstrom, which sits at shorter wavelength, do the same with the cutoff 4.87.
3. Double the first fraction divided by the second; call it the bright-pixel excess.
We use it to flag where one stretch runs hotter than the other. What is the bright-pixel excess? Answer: 1.0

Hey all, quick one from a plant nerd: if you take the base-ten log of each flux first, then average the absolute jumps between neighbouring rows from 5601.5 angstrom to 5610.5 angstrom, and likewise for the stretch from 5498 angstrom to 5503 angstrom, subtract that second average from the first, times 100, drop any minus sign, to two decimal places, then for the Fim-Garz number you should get 0.94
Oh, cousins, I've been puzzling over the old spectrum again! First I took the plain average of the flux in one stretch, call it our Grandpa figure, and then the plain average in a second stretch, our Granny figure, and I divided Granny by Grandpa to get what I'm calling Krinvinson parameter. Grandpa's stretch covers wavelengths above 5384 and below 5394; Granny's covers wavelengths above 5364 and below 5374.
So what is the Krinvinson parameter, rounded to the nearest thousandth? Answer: 0.969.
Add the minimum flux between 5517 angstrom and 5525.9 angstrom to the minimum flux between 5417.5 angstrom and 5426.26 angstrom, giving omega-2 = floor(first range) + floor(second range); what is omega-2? 9.63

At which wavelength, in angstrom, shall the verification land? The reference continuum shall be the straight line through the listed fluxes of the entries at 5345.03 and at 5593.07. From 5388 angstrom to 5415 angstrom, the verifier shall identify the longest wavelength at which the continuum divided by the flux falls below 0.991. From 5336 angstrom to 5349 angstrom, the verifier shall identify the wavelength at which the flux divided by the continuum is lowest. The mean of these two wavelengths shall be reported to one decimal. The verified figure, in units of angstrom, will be 5372.3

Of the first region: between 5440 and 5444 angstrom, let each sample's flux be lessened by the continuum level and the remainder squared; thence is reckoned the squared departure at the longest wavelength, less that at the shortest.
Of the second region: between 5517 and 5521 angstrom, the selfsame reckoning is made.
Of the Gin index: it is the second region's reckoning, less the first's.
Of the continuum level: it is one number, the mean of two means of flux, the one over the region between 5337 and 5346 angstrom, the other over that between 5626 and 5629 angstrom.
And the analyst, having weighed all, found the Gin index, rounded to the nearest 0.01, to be -0.04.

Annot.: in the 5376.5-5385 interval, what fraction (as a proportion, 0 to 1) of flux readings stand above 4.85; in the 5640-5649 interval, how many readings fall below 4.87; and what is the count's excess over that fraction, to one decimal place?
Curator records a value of 3.1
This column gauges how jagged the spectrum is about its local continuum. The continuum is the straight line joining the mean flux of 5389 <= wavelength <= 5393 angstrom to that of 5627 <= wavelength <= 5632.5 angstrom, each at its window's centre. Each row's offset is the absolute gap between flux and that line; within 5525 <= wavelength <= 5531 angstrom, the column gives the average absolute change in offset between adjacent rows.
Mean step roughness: 0.16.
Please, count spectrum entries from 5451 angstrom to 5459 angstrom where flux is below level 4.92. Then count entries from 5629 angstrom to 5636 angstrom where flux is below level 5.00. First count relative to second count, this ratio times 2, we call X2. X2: 1.6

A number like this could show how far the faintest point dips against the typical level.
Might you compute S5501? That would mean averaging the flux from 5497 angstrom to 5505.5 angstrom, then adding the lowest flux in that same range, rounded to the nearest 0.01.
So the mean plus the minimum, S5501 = 9.79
